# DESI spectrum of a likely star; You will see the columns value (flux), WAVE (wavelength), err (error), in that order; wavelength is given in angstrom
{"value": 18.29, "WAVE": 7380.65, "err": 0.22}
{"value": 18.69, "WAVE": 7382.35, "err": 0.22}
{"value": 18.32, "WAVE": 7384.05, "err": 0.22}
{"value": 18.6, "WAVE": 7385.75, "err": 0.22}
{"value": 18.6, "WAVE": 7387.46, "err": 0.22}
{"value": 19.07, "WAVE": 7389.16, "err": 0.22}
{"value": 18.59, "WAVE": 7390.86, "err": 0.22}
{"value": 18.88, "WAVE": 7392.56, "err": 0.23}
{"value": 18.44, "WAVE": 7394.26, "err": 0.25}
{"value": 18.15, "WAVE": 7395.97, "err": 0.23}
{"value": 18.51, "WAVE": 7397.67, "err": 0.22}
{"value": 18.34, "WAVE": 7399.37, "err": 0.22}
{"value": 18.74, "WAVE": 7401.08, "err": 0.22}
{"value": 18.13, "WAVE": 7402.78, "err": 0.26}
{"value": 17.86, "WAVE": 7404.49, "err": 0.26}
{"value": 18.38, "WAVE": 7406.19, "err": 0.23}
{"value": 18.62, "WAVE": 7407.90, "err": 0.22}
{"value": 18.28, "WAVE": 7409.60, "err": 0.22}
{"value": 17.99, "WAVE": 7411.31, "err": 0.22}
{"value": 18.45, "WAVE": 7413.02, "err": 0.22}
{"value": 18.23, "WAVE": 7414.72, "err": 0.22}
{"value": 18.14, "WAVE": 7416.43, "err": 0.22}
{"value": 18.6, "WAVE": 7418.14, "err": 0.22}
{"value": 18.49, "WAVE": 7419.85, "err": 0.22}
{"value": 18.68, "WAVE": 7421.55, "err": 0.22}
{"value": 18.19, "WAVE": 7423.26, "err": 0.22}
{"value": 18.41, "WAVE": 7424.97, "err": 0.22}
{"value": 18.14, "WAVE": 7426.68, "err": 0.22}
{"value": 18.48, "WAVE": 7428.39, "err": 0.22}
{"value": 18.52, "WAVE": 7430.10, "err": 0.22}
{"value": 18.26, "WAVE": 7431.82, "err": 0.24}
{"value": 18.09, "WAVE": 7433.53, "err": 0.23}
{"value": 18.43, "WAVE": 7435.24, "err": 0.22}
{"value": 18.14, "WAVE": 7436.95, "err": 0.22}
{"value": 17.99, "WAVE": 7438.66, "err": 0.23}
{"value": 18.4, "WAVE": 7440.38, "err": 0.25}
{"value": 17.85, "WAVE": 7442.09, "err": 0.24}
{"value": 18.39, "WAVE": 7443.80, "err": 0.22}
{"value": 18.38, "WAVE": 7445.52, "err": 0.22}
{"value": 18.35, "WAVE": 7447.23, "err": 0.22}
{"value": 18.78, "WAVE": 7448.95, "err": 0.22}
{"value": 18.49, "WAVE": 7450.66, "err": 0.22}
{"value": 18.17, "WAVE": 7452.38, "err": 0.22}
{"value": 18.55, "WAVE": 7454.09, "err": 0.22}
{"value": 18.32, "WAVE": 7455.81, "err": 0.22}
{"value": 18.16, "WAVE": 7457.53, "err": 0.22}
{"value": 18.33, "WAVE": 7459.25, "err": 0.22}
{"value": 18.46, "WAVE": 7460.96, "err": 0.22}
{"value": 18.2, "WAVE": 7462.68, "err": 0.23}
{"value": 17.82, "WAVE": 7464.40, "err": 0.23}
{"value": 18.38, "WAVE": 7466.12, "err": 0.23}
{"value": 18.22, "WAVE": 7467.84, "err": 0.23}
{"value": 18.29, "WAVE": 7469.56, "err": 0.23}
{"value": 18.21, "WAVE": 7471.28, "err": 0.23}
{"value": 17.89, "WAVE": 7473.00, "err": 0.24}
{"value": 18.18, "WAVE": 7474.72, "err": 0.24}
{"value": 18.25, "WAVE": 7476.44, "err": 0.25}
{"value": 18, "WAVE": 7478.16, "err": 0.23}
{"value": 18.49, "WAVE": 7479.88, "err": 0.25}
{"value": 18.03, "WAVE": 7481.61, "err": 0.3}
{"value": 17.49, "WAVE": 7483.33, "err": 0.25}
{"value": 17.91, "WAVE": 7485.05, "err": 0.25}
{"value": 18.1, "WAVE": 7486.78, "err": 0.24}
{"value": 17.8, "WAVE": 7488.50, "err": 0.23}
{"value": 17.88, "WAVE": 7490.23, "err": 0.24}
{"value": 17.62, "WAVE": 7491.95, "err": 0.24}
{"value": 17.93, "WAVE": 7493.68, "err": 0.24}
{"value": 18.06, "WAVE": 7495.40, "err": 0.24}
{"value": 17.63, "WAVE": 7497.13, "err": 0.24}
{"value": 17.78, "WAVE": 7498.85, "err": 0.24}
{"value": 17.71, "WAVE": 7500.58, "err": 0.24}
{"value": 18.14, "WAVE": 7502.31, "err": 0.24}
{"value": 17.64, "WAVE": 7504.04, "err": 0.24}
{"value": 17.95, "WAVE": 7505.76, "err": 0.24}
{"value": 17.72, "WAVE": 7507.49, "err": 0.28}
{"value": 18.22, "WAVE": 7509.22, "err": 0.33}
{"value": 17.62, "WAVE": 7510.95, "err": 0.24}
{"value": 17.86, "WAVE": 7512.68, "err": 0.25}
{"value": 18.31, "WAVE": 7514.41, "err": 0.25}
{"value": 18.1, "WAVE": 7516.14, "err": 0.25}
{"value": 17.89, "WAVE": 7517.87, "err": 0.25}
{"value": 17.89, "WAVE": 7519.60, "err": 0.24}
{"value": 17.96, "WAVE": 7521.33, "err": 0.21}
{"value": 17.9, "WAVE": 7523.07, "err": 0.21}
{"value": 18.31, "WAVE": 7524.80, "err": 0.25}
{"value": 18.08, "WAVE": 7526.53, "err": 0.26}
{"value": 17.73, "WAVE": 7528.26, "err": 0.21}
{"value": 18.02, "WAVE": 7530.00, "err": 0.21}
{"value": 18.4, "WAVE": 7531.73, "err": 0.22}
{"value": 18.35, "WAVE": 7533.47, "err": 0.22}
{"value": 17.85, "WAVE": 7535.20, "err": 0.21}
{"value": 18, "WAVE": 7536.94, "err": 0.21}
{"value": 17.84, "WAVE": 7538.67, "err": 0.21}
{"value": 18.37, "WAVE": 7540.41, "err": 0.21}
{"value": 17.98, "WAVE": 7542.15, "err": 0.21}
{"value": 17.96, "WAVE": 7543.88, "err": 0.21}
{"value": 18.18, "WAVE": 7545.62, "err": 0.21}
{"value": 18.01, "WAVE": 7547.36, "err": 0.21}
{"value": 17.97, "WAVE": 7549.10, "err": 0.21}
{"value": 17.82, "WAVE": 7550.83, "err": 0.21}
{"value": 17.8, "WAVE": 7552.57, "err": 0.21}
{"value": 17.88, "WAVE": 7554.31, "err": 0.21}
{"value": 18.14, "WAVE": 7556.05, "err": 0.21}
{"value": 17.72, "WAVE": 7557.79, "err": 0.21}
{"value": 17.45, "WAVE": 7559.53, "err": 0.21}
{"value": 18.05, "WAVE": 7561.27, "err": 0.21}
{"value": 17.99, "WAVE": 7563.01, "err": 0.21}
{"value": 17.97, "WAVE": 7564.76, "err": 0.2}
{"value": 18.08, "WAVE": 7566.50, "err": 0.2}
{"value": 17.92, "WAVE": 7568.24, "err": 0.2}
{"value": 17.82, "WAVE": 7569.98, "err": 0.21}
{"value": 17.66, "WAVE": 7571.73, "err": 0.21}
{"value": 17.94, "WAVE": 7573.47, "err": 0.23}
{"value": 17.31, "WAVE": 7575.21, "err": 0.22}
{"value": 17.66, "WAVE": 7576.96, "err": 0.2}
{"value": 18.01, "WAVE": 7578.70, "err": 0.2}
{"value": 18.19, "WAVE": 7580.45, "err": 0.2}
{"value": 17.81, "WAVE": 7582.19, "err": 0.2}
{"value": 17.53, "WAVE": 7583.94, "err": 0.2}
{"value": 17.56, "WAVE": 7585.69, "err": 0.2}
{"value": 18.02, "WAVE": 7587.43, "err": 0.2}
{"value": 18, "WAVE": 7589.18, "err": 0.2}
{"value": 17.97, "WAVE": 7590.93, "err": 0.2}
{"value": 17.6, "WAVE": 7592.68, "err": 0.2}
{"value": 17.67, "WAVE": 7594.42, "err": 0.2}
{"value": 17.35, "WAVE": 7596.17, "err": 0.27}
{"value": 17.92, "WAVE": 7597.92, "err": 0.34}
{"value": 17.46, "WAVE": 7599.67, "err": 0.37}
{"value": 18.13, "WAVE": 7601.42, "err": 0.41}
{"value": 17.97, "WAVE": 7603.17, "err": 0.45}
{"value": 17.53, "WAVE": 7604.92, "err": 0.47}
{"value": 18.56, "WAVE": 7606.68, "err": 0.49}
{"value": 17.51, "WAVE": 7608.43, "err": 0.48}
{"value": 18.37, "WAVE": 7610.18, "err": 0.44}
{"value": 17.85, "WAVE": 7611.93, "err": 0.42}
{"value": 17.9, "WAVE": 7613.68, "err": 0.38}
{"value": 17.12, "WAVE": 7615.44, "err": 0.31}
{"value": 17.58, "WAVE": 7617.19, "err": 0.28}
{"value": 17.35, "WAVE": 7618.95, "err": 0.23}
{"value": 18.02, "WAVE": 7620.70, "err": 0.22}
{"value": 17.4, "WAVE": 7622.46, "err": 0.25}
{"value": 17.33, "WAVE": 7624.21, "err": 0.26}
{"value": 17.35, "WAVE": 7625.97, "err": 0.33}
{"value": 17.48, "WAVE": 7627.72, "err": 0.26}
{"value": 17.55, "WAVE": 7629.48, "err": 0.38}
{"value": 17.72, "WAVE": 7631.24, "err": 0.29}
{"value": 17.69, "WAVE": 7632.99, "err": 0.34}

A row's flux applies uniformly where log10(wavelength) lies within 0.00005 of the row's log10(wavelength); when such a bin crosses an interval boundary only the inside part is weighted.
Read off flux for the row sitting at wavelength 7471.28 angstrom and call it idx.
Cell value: 18.21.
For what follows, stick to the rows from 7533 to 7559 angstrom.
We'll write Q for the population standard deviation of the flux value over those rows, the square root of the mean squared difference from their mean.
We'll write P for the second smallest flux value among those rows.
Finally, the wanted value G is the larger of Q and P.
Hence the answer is 17.8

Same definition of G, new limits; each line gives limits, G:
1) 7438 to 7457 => 18.0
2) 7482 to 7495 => 17.6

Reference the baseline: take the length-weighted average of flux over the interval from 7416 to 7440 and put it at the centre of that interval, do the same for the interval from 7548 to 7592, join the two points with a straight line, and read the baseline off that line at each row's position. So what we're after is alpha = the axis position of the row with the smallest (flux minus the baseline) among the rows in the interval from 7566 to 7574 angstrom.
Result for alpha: 7571.73 angstrom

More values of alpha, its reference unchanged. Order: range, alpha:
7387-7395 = 7394.26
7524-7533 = 7528.26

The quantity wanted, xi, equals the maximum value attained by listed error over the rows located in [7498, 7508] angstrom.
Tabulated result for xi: 0.28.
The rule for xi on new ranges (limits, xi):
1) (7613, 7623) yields 0.38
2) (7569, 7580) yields 0.23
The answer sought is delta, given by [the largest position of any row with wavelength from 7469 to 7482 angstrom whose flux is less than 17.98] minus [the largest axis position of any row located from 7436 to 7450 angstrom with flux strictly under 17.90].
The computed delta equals 30.9 angstrom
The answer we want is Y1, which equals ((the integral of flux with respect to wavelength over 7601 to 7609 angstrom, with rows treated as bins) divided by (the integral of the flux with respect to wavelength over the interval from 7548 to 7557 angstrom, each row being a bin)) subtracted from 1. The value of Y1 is 0.11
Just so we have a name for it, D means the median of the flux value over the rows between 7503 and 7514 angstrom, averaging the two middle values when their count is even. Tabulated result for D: 17.8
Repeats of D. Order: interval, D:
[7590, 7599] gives 17.7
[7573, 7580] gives 17.8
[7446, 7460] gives 18.3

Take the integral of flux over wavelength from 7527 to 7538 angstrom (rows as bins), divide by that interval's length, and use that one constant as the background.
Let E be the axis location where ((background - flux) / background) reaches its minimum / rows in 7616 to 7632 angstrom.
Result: 7620.70 angstrom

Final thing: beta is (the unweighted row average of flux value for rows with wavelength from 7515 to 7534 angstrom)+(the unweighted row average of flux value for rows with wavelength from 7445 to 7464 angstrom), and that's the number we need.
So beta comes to 36.4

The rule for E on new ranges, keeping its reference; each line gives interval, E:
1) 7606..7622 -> 7606.68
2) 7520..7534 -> 7531.73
